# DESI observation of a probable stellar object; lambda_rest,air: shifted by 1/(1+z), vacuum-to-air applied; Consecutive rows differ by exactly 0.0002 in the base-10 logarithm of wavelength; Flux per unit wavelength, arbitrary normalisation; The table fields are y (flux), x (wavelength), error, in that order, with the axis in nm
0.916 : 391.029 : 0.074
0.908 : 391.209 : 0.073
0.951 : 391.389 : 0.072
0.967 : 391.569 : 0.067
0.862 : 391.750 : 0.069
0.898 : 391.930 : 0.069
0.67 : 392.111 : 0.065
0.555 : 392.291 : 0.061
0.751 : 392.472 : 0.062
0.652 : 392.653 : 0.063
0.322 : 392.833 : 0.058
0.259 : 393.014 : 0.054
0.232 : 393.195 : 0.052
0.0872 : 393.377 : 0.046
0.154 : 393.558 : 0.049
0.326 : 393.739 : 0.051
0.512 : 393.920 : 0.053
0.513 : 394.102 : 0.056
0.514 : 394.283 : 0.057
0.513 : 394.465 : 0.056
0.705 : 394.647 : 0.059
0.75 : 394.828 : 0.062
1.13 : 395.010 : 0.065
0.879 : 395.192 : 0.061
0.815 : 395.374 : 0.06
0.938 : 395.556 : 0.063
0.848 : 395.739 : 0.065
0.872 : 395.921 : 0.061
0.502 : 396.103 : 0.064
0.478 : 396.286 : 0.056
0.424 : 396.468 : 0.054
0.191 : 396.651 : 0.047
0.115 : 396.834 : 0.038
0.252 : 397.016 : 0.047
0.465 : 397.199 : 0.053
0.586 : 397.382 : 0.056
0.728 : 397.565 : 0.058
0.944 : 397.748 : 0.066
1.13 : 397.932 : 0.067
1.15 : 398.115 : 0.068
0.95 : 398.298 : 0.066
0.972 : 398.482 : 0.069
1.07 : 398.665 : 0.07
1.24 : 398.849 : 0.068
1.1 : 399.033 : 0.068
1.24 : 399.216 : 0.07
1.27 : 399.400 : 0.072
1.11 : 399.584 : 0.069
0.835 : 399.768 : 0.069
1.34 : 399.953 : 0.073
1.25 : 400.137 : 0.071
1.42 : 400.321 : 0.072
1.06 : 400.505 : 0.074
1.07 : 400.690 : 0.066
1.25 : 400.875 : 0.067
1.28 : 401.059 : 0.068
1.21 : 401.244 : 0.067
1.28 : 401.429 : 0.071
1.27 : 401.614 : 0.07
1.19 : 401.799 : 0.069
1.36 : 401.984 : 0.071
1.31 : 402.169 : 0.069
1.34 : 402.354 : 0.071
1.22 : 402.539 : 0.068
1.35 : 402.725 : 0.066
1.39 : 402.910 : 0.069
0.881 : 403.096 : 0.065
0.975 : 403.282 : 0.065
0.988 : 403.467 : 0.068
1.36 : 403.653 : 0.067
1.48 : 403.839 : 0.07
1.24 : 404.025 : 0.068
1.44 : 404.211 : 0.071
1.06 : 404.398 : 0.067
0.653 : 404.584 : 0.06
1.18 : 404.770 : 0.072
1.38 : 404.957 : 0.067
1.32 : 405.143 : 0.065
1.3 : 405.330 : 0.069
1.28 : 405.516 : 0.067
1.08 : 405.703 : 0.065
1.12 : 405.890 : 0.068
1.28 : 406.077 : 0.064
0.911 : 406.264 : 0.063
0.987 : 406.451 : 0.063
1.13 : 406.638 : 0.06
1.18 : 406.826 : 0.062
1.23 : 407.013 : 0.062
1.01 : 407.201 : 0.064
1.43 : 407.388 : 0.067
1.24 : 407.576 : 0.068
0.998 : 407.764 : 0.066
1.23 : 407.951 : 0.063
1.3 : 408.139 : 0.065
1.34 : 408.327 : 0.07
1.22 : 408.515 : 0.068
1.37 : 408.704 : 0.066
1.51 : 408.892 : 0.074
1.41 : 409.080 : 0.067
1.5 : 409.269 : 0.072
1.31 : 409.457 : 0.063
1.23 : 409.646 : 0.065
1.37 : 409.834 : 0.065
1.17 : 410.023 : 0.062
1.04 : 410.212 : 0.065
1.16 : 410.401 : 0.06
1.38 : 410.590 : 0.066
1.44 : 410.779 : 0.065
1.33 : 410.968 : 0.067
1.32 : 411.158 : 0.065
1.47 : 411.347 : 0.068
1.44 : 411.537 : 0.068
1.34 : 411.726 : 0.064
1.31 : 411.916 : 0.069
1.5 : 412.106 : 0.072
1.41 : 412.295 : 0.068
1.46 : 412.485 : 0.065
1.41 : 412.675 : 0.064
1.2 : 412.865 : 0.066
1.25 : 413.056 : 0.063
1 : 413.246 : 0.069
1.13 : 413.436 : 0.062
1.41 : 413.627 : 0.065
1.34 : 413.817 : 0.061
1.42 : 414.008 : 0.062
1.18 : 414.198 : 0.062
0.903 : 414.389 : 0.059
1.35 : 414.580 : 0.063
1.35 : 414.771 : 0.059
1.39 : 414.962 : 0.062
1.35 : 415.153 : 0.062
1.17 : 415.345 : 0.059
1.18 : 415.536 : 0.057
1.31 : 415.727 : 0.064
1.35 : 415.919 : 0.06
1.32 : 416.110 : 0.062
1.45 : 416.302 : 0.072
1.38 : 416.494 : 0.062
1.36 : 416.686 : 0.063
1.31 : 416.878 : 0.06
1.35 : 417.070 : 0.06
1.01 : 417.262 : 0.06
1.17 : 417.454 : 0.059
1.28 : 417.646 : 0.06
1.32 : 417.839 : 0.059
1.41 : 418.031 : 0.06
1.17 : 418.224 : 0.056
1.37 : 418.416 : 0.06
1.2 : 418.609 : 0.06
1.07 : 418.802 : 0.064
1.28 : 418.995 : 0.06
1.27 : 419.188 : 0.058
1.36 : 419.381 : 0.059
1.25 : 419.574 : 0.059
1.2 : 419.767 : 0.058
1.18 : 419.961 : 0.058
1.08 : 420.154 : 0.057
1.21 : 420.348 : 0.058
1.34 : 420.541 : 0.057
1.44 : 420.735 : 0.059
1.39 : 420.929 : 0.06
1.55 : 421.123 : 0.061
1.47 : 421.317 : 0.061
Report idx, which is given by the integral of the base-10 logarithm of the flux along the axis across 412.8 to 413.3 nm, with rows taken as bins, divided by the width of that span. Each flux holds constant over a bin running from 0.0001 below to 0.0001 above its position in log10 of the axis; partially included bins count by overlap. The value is 0.06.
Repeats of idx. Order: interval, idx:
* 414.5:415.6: 0.11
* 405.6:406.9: 0.04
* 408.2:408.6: 0.11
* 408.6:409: 0.16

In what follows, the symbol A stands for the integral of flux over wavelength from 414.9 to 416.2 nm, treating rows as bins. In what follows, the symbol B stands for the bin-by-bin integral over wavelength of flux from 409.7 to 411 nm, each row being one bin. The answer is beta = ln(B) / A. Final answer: 0.30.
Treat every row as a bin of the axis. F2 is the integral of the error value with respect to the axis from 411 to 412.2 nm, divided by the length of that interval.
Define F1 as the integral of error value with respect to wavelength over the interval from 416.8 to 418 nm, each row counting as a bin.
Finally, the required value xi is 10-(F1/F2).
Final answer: 8.94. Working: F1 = 0.0716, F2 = 0.0676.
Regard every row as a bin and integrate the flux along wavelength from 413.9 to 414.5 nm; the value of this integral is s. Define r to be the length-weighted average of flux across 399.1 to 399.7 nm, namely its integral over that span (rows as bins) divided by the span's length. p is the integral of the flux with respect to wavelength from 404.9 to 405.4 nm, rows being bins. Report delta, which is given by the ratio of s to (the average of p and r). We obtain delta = 0.8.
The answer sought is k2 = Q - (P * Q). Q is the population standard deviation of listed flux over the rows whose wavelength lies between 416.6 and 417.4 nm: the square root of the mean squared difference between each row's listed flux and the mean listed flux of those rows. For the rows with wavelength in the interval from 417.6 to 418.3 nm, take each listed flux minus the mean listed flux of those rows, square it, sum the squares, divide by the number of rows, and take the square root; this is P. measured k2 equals 0.132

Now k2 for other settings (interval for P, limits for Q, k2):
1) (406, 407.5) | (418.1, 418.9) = 0.091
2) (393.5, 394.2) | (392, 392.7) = 0.059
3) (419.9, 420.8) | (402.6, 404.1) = 0.186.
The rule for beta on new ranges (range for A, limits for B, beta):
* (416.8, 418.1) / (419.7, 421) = 0.30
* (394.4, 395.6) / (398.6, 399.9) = 0.39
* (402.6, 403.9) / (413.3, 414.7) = 0.36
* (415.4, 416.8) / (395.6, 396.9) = -0.22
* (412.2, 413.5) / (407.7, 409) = 0.31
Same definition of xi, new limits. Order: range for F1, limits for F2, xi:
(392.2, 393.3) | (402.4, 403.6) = 9.04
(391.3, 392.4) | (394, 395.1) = 8.75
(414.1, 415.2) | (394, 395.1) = 8.86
